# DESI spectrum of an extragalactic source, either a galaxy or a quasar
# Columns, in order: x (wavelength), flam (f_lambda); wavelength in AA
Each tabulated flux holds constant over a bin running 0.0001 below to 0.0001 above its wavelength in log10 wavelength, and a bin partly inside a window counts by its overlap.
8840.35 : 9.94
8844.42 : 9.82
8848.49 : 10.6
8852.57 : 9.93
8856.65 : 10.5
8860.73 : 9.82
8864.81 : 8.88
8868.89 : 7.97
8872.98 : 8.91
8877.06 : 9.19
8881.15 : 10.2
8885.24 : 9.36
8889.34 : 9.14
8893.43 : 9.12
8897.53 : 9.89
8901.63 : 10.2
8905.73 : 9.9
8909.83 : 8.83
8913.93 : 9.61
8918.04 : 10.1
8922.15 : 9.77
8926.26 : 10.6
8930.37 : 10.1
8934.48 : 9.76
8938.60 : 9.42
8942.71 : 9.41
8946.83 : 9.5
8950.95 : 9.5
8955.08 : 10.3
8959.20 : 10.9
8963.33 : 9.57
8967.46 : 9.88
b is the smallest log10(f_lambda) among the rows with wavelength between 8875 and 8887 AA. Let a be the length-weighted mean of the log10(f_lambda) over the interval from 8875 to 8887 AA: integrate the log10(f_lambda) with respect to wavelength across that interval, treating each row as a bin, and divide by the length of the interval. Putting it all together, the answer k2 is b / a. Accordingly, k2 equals 0.981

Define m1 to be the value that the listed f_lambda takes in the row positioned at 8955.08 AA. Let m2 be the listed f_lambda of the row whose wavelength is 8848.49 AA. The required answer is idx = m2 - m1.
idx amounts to 0.3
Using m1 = 10.3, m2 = 10.6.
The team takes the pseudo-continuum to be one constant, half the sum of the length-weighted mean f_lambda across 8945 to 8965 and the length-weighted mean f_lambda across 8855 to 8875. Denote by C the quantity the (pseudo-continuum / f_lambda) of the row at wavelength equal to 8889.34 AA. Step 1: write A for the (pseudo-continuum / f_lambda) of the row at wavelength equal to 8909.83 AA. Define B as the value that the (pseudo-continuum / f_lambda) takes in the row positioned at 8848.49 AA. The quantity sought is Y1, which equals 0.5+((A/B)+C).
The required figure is 2.75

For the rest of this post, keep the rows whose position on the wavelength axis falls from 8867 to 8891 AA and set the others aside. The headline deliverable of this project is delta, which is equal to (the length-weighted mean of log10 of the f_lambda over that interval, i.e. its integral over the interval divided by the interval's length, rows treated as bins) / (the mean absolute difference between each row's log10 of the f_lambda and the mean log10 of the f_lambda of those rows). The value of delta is 43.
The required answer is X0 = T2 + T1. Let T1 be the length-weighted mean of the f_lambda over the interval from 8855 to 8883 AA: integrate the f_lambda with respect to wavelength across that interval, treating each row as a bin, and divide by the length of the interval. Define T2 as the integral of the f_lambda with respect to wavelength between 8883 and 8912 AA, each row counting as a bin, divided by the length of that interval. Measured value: 18.83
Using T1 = 9.33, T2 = 9.5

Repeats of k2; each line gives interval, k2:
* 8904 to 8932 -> 0.953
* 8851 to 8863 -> 0.990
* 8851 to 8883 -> 0.927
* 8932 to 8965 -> 0.983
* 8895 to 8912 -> 0.960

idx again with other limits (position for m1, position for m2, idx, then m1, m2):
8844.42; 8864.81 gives -0.9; 9.82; 8.88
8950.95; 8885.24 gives -0.1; 9.5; 9.36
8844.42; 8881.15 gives 0.4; 9.82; 10.2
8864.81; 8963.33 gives 0.7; 8.88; 9.57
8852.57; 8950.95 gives -0.4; 9.93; 9.5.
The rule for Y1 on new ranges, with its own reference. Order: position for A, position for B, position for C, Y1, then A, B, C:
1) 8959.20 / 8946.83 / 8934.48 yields 2.35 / 0.88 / 1.01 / 0.981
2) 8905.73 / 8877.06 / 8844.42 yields 2.40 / 0.97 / 1.04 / 0.975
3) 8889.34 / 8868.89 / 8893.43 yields 2.42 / 1.05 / 1.20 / 1.050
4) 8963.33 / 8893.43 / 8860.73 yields 2.43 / 1.00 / 1.05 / 0.975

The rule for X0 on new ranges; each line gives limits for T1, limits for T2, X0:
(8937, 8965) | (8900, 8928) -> 19.66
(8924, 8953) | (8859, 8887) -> 18.94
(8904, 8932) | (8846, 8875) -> 19.36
